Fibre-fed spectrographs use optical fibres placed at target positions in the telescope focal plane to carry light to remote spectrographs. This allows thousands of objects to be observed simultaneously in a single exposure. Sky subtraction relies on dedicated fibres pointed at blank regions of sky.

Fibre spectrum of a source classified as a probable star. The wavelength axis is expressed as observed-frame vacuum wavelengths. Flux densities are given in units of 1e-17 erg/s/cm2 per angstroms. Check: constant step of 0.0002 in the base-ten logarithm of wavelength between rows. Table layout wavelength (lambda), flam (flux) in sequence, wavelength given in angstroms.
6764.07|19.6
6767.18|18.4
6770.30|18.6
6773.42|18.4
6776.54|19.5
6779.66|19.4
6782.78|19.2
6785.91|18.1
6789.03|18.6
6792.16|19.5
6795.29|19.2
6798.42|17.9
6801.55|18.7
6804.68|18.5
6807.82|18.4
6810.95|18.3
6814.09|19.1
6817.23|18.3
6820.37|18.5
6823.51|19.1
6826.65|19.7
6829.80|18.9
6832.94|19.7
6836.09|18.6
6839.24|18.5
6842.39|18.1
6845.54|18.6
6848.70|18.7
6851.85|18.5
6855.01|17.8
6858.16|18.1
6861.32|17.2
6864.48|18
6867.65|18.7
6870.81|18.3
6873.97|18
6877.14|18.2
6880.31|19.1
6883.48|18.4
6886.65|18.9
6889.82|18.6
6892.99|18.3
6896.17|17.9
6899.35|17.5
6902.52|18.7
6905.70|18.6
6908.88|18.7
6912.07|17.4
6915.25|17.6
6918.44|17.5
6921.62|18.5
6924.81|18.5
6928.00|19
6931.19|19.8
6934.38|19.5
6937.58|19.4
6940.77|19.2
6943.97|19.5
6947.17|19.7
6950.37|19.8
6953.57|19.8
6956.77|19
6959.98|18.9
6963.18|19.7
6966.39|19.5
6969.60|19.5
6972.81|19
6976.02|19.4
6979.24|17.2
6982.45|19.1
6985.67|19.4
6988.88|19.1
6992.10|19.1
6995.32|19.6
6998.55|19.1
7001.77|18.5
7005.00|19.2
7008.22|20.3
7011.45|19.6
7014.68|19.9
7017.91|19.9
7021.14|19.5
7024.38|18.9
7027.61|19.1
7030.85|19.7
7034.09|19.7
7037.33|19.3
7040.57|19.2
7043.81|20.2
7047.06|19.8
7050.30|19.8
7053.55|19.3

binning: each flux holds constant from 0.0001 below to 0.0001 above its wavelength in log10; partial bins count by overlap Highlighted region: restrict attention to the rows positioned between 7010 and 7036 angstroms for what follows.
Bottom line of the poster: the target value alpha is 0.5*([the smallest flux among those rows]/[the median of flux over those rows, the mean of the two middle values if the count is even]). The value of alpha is 0.481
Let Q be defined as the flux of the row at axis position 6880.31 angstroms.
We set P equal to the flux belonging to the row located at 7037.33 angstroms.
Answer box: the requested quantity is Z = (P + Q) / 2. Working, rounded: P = 19.3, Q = 19.1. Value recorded 19.2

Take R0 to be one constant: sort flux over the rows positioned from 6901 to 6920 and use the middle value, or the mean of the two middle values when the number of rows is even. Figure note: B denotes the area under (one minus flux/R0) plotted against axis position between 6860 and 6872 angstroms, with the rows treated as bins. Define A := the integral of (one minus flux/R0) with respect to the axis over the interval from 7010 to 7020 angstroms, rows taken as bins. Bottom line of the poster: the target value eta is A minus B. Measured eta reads -1.0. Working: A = -0.93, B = 0.0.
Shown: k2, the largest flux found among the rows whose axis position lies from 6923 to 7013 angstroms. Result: 20.3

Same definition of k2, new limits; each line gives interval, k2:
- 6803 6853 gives 19.7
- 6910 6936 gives 19.8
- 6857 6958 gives 19.8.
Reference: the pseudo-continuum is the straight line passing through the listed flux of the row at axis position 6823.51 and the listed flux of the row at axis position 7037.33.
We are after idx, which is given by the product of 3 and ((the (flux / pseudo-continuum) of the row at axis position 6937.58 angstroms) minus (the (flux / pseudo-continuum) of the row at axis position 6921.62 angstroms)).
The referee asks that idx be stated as 0.14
